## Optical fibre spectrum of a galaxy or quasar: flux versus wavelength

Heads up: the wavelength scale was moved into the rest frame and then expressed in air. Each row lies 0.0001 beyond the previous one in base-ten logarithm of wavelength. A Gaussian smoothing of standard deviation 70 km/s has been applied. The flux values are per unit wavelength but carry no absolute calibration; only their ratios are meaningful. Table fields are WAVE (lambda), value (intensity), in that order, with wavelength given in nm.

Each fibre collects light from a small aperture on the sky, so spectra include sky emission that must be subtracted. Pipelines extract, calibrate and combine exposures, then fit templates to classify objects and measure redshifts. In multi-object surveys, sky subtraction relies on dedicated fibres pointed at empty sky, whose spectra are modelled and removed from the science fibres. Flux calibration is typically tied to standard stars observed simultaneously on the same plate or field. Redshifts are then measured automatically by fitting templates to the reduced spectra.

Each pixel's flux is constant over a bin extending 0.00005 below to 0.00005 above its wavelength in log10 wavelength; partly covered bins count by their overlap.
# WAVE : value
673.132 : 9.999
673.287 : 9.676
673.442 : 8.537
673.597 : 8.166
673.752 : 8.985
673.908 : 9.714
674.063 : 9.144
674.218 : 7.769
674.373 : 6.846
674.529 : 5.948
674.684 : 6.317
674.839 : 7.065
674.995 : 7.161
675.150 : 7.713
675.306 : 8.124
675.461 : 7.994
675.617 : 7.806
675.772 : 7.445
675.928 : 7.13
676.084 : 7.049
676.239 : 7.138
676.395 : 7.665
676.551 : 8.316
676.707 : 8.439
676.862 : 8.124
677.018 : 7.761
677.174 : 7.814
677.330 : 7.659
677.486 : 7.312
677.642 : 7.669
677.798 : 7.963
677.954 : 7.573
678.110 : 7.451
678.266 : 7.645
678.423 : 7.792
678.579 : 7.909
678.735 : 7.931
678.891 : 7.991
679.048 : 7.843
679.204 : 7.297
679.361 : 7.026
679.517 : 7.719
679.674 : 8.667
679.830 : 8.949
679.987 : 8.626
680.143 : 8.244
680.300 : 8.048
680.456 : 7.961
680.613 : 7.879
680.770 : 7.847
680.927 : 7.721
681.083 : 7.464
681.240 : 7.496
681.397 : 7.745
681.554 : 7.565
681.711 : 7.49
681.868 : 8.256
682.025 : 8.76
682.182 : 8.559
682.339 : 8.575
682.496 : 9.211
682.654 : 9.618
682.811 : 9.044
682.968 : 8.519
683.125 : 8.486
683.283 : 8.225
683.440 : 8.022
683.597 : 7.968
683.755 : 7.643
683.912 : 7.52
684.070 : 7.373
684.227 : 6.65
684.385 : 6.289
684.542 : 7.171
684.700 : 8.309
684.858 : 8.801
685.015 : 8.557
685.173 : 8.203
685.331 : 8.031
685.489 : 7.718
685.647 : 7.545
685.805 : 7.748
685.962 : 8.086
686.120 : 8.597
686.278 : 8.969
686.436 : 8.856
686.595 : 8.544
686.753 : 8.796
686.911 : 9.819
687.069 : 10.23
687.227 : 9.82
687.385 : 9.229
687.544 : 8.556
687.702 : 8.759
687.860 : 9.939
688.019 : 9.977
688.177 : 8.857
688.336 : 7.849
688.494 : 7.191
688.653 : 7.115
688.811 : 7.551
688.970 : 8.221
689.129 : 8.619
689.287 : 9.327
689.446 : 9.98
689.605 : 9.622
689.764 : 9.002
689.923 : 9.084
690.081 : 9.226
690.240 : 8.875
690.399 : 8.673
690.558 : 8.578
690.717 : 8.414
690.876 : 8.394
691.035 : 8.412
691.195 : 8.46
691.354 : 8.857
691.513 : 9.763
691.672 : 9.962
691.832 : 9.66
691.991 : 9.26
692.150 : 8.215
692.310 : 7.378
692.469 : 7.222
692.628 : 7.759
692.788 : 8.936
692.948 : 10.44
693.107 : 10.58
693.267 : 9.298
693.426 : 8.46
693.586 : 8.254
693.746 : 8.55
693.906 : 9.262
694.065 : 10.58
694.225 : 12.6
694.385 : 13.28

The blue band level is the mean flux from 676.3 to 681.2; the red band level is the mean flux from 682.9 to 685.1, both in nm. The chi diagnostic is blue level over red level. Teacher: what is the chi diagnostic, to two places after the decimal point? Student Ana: 1.01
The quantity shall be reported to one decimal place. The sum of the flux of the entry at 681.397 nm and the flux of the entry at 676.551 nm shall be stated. 16.1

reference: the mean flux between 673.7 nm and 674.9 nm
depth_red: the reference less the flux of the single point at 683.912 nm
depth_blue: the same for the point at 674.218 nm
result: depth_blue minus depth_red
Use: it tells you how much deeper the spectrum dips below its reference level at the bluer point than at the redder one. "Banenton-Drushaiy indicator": -0.2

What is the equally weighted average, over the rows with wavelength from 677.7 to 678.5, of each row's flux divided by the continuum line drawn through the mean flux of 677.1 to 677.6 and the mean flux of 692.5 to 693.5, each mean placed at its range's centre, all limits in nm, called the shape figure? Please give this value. 1.00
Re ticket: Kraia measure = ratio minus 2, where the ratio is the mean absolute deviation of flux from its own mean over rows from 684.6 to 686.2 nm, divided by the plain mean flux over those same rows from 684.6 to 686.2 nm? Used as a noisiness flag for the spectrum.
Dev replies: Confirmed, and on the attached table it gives -1.959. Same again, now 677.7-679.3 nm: -1.974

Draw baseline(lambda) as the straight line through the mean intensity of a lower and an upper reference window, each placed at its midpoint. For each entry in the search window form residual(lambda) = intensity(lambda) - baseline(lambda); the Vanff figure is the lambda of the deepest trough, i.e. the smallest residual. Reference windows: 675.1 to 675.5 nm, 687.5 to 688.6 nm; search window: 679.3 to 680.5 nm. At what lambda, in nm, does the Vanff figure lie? 679.361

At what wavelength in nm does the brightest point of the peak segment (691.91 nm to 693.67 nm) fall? 693.107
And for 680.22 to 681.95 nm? 681.868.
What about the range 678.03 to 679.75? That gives 679.674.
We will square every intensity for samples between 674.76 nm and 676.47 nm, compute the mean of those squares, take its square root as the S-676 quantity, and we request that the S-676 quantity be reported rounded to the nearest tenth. 7.5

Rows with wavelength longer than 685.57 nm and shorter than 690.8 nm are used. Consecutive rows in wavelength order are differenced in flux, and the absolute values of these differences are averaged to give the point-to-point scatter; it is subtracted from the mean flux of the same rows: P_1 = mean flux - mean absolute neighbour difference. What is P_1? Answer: 8.33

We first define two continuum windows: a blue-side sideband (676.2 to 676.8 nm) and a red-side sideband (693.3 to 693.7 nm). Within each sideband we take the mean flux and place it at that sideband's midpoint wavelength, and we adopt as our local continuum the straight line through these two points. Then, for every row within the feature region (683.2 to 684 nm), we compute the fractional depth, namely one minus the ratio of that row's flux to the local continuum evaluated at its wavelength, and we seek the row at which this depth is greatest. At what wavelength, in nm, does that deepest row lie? 683.912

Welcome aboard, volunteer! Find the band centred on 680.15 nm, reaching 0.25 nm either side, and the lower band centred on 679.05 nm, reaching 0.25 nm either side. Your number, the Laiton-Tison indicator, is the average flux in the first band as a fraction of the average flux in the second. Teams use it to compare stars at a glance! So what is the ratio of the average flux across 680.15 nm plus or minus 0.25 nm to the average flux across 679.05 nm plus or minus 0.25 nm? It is 1.08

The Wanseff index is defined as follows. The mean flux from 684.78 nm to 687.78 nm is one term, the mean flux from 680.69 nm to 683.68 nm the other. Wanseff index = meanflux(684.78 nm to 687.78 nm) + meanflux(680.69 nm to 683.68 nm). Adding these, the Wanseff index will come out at 16.9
